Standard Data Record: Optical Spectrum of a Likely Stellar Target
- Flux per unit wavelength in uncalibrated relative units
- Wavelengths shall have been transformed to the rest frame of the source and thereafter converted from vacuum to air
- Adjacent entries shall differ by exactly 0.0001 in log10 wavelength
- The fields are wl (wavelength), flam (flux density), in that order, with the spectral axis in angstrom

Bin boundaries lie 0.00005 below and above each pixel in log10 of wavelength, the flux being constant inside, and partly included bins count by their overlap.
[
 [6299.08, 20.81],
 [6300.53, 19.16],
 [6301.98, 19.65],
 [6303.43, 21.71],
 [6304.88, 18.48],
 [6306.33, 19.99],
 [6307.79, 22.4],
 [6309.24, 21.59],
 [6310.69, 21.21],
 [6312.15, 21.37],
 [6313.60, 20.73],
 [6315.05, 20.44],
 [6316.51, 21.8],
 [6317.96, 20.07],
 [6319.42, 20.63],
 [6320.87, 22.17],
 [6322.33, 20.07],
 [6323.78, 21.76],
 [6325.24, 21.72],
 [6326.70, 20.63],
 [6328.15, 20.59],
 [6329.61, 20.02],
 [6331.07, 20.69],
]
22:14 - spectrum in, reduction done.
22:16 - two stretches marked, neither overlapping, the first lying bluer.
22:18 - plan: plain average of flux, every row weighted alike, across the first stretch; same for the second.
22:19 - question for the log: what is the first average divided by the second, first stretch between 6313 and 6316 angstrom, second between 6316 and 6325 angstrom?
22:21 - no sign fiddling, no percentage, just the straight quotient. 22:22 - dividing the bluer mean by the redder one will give 0.98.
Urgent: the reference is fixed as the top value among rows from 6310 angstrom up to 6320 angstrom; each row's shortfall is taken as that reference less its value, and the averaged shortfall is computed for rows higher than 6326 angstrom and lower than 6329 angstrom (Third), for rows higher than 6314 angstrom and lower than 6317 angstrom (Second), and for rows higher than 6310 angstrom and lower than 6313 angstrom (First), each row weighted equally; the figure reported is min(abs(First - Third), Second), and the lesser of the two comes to 0.68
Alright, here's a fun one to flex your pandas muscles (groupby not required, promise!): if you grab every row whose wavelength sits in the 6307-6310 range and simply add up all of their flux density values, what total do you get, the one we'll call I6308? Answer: 44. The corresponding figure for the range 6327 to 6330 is 41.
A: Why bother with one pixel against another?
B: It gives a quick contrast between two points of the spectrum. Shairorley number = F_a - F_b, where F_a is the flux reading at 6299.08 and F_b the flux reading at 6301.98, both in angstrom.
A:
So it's 1.2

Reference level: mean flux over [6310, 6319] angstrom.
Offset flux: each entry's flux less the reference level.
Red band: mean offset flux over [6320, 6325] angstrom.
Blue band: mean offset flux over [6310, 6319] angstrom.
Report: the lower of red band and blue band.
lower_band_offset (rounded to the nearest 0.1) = 0.0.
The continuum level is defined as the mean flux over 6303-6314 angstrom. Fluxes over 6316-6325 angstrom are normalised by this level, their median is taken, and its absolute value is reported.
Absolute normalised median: 1.01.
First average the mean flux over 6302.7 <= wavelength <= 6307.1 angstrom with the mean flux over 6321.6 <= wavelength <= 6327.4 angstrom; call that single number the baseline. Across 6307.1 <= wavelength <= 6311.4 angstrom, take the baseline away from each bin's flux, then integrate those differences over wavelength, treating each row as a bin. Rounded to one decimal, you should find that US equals 5.1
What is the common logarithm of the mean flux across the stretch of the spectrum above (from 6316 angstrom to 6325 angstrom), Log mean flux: 1.32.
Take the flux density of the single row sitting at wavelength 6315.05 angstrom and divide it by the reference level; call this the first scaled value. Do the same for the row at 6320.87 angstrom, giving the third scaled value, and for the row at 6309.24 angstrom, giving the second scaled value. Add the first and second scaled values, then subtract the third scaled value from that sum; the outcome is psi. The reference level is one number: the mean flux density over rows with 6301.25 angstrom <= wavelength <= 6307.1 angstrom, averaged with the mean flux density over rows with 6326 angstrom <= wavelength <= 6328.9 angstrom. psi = 0.98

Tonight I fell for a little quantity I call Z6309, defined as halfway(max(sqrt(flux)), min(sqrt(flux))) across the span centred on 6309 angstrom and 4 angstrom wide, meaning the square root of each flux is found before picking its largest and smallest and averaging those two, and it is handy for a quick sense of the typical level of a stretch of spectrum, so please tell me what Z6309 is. 4.67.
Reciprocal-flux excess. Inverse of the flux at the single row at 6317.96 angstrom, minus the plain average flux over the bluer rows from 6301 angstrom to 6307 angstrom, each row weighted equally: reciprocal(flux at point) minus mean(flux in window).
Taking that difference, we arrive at -19.9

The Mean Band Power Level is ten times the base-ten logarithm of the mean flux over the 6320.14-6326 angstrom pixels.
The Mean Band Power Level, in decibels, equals 13.3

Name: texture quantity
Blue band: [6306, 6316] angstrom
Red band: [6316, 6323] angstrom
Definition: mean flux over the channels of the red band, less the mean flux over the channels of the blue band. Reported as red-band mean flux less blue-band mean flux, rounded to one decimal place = -0.2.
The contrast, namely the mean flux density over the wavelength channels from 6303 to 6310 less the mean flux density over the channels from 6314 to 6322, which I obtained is -0.2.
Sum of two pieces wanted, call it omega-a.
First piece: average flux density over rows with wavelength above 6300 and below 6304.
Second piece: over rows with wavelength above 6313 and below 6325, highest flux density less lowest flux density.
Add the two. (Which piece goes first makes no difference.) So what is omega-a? 22.3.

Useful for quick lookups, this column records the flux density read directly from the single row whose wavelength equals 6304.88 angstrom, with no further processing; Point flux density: 18.48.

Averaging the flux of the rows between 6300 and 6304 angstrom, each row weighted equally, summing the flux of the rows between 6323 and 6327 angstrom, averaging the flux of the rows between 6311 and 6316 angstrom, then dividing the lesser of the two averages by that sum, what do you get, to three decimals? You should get 0.315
